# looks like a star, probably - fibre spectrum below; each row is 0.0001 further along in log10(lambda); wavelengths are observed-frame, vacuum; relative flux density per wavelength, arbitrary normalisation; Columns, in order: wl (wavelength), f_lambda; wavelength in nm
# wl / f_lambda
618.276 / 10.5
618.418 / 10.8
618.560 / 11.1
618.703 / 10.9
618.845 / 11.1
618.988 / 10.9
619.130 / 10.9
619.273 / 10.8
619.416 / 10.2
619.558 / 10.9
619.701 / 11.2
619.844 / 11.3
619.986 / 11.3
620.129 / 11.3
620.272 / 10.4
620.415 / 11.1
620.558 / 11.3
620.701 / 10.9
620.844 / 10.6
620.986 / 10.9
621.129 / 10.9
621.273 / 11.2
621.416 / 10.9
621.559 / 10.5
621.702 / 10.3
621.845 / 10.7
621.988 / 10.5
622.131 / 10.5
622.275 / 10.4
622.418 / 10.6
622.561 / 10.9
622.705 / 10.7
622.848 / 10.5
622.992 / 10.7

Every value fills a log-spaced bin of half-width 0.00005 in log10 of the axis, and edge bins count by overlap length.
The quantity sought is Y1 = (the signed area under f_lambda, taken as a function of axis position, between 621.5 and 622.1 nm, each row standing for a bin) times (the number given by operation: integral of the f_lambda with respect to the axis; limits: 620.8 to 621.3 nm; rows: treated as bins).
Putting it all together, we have 34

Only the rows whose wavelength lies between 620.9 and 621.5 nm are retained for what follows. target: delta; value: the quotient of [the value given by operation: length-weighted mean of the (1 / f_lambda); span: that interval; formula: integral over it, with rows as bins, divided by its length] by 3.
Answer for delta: 0.0304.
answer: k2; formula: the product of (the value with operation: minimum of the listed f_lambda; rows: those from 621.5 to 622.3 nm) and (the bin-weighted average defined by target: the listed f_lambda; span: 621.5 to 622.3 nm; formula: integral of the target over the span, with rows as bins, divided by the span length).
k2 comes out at 108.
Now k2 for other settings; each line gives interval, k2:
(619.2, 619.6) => 108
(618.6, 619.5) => 110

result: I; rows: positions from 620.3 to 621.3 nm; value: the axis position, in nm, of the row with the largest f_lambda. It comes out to 620.558 nm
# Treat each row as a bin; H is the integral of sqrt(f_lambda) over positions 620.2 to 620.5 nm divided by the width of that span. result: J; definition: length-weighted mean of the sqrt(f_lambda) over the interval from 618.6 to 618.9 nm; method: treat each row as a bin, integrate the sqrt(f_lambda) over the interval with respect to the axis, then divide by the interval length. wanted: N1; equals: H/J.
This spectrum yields 0.99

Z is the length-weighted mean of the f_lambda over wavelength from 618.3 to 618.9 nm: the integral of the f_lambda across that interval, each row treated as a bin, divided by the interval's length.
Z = 10.95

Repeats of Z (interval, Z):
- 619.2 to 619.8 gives 10.79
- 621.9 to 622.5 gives 10.52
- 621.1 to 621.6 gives 10.88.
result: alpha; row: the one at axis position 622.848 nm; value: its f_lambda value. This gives 10.5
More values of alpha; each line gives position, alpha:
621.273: 11.2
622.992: 10.7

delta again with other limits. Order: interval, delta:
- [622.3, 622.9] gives 0.0313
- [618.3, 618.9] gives 0.0305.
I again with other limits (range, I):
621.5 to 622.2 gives 621.845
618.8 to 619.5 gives 618.845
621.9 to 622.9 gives 622.561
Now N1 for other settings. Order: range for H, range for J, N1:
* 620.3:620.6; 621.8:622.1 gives 1.02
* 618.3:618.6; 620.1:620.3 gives 1.00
